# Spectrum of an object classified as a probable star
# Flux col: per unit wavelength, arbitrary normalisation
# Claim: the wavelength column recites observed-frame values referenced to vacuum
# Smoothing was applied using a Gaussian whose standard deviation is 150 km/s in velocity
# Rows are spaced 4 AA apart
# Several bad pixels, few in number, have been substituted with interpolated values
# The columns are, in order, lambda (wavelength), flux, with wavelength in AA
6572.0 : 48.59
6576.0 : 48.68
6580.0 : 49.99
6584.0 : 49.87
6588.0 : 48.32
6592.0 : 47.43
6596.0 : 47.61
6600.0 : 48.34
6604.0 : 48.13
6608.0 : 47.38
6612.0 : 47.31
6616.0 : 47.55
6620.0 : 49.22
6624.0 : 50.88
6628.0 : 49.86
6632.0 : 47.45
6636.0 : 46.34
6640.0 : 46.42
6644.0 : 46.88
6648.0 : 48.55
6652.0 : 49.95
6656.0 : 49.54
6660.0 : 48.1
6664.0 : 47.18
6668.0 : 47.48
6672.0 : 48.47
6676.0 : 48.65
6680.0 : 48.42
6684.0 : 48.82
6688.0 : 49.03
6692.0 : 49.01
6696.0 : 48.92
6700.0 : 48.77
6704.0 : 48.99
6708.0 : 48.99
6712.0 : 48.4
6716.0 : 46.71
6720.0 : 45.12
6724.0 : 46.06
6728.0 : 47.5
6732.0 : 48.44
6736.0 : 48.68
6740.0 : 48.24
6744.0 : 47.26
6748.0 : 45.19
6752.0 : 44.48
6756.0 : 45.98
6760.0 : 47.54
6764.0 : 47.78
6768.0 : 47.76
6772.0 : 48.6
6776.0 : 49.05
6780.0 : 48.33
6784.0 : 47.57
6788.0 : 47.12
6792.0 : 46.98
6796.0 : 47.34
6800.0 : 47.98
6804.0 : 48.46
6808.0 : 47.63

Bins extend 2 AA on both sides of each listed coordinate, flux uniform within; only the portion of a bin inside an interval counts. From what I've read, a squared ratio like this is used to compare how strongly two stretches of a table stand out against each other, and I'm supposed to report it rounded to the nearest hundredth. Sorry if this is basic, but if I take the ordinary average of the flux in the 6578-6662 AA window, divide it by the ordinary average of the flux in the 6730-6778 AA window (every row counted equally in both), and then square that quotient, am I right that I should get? 1.04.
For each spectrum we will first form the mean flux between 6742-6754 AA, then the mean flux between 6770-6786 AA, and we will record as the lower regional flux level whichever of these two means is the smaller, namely 45.6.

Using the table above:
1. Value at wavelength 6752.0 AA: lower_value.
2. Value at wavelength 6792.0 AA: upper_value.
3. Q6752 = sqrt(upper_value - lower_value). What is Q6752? 1.6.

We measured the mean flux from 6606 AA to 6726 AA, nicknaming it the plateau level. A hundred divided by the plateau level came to 2.077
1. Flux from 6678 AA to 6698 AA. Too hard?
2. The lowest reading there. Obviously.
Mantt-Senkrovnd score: 48.42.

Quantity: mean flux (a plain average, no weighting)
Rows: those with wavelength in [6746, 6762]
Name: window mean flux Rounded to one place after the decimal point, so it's 45.8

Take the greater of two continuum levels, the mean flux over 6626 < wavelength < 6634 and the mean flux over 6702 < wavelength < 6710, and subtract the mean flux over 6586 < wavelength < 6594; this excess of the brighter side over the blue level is 1.1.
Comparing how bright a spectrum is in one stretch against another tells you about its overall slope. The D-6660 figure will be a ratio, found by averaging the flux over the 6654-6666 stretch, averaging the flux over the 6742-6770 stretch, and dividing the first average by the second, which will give 1.04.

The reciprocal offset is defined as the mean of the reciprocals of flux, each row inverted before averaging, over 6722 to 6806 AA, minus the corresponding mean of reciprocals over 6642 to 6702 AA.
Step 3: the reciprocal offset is 0.0005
